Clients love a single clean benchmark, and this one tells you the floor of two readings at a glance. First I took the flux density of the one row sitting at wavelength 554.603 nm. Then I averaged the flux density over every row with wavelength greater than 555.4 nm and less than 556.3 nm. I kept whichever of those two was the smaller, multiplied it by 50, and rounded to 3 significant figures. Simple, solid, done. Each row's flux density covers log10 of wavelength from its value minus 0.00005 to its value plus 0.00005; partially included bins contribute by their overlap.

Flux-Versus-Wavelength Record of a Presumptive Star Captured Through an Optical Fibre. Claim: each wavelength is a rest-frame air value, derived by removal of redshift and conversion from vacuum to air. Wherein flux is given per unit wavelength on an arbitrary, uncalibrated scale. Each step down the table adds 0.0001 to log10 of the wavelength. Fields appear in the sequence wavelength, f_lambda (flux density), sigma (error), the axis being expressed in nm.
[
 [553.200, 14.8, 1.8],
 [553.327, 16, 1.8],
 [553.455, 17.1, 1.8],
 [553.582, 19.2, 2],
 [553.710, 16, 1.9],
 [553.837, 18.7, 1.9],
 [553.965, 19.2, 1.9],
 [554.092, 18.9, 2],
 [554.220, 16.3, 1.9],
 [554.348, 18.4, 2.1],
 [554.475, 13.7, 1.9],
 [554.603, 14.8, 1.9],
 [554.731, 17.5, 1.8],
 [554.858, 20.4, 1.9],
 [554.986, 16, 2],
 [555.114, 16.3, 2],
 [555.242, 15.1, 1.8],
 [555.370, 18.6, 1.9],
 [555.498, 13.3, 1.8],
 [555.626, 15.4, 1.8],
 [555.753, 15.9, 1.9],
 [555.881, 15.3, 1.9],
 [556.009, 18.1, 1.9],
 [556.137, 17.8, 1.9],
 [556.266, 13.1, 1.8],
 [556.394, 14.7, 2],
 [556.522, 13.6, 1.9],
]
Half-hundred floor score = 740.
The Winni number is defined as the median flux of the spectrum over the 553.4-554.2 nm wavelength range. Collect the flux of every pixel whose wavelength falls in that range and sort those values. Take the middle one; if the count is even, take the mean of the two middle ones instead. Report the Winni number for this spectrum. 18.8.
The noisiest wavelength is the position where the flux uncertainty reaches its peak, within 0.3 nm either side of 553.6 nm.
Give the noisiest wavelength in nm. 553.582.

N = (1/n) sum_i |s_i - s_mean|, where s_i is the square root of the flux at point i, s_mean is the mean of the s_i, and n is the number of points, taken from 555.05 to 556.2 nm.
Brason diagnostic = 0.17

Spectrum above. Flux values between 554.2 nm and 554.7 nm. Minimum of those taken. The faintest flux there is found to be 13.7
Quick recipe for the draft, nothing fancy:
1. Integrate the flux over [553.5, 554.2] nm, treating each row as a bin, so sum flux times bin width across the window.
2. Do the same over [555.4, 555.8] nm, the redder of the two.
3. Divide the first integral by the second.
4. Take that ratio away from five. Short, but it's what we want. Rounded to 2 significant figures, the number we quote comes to 2.9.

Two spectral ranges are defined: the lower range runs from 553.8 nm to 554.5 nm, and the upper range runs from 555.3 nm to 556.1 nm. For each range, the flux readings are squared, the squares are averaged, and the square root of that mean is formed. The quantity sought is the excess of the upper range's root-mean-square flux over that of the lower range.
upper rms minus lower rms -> -1.4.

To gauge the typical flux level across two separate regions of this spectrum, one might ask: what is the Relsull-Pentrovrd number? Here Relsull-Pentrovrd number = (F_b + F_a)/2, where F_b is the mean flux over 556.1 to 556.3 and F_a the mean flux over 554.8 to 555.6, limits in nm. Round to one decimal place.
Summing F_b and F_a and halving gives 16.0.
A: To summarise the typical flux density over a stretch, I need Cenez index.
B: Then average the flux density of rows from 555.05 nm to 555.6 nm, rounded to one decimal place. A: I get 15.8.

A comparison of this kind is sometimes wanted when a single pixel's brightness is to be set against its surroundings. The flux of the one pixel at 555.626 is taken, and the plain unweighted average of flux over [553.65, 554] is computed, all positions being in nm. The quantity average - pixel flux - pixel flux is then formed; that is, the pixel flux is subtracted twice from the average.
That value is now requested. -13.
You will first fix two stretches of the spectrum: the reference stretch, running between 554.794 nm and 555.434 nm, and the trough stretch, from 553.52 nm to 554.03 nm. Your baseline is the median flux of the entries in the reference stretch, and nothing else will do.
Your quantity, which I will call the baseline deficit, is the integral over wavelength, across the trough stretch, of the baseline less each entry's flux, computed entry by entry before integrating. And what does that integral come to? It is -1.01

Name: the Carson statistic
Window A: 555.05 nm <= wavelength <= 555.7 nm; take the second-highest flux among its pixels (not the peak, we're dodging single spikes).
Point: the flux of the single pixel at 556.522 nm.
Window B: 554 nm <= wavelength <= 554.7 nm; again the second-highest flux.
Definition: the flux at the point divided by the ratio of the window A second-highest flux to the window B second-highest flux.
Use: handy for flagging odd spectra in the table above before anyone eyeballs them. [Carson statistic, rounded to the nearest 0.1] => 15.4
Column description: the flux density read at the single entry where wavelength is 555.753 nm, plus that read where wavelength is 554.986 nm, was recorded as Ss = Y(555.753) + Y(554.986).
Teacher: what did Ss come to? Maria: 31.9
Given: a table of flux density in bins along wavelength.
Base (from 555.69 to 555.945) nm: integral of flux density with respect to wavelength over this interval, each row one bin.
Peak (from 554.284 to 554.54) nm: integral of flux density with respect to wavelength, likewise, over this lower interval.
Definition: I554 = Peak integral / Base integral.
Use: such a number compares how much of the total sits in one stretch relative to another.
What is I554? 1.03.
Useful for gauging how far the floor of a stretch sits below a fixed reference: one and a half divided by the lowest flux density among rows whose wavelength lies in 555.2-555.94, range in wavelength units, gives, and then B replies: 0.113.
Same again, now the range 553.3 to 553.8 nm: 0.094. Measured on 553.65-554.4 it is 0.094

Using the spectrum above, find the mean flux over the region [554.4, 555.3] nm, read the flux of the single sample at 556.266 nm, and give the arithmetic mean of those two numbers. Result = 14.7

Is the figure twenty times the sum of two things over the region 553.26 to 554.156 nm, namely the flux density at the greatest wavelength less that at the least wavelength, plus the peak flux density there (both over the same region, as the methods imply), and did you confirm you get 442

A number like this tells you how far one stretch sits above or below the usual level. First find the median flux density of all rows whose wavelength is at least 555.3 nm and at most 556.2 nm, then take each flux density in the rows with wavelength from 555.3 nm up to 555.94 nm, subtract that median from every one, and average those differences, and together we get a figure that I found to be -0.2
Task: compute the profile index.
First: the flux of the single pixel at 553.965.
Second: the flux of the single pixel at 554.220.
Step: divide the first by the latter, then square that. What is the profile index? 1.39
